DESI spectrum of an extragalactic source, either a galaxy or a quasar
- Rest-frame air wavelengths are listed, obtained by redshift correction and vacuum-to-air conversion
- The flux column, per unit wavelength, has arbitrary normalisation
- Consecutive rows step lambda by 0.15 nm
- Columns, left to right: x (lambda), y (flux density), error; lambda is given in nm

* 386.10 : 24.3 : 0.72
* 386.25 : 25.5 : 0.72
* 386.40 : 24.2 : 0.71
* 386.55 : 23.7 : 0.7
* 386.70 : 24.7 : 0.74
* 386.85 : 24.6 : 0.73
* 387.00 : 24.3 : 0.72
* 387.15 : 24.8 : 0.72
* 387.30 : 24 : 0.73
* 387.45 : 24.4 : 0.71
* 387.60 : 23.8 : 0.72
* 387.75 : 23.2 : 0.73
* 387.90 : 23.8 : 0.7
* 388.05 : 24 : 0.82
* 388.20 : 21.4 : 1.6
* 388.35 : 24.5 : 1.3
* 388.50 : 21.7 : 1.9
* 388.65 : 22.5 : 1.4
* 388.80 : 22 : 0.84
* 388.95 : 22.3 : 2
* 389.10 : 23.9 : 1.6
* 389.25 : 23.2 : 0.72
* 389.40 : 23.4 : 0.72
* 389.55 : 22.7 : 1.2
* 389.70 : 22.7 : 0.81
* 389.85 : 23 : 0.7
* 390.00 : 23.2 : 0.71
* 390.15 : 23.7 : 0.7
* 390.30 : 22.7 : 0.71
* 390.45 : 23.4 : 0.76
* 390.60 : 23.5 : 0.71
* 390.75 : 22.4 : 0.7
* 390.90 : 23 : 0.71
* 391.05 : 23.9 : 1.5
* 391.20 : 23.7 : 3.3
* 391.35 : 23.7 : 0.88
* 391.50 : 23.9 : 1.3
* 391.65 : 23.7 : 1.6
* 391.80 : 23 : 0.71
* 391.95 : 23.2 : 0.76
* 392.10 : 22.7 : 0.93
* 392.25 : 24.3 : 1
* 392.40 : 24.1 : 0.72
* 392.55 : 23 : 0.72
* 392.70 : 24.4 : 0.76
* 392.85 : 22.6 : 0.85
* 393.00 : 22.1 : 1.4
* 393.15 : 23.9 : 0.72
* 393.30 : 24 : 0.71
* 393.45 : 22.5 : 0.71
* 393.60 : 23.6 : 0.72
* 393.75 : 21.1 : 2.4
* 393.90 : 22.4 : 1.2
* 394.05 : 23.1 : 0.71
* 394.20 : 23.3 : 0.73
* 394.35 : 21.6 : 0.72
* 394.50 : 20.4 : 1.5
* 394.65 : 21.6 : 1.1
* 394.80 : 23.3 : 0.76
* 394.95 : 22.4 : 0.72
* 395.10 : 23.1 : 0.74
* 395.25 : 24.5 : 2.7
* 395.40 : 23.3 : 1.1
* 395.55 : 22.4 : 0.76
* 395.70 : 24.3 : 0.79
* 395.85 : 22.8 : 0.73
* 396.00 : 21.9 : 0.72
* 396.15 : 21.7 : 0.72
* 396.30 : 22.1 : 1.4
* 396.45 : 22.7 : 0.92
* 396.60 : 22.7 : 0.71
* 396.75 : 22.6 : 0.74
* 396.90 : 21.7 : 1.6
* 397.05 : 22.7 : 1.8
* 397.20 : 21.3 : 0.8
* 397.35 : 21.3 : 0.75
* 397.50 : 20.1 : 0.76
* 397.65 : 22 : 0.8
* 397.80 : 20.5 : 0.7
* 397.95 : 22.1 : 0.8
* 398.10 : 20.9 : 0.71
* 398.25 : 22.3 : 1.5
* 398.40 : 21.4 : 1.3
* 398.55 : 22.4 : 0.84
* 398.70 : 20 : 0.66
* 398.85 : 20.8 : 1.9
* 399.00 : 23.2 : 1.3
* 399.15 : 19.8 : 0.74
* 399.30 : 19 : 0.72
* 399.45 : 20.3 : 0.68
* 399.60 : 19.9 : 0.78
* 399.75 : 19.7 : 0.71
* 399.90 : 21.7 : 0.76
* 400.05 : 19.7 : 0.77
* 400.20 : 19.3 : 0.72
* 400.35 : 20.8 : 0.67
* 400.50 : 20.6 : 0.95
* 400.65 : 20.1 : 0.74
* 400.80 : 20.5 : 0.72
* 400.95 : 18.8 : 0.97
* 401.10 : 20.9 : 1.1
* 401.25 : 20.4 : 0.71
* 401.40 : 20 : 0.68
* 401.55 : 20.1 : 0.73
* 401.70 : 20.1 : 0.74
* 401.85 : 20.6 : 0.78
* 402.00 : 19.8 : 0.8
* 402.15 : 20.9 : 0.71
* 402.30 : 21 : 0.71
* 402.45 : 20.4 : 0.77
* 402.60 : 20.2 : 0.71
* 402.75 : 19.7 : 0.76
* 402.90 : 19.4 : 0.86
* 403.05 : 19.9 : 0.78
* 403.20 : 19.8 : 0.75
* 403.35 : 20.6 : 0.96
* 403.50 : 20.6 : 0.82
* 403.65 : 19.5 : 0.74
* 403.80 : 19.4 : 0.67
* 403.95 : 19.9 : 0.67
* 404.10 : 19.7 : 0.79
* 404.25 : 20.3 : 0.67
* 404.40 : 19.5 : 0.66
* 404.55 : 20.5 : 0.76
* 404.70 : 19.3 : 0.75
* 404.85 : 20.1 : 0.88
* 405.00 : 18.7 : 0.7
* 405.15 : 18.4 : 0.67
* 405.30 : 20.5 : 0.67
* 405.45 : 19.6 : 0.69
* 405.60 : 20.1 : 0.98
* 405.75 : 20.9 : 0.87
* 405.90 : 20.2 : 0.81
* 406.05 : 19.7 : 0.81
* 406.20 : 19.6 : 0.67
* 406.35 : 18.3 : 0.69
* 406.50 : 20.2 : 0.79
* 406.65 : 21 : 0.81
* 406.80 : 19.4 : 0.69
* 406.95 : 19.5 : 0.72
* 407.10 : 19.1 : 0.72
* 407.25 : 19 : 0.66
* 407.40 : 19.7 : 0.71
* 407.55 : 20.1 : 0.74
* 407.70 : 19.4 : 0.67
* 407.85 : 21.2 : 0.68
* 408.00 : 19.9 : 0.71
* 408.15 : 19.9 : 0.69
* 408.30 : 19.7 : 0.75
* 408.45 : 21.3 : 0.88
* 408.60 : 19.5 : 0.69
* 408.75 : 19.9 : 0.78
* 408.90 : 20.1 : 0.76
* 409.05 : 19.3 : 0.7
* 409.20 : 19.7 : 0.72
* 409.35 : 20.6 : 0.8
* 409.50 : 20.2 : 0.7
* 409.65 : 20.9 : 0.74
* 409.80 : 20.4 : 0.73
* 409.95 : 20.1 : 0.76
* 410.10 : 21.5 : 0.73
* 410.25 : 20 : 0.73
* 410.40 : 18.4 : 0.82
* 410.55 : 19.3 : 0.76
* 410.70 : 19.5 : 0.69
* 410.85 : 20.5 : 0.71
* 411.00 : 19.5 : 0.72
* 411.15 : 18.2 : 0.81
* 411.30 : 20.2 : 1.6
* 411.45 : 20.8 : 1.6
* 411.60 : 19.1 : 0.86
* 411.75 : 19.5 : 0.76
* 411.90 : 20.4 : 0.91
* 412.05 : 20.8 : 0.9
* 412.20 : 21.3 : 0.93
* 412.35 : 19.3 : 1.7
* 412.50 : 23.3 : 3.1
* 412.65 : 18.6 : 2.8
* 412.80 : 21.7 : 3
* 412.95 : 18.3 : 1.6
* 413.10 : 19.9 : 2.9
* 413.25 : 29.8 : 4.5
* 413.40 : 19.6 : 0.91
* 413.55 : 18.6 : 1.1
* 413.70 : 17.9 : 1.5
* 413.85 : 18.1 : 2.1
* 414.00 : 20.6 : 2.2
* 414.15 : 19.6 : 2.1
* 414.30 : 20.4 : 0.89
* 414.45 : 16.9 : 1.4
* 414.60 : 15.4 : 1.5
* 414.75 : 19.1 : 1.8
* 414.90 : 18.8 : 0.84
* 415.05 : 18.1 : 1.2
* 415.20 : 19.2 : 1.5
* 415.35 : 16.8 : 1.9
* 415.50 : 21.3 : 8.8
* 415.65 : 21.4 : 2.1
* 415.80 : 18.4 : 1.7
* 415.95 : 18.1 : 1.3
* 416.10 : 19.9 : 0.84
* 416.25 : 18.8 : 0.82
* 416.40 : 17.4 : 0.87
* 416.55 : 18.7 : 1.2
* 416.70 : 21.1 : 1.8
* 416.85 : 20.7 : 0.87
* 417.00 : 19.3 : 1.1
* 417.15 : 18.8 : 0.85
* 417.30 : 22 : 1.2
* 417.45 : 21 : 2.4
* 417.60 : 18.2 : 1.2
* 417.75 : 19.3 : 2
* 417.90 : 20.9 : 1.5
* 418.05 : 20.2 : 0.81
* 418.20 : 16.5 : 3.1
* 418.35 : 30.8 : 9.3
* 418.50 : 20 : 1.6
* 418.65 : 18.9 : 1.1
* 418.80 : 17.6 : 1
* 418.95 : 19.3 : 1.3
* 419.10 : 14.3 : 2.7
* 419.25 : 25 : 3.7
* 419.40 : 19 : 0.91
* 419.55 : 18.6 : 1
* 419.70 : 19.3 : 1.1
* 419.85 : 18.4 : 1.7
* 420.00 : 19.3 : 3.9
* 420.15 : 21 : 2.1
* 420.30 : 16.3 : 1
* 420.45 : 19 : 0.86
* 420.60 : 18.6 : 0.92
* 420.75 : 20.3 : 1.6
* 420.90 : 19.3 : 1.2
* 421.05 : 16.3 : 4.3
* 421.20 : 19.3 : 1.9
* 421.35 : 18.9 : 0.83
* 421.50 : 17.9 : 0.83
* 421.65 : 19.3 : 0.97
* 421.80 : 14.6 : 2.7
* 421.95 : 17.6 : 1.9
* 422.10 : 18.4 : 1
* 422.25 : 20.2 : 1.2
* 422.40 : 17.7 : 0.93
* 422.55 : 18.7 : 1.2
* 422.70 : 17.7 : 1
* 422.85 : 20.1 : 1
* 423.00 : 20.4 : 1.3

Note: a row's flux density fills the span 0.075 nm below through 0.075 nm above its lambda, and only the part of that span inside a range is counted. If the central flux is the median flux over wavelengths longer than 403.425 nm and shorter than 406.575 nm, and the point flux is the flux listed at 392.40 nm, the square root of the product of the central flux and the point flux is 21.8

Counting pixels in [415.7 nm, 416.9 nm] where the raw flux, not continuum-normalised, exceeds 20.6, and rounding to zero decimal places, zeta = 2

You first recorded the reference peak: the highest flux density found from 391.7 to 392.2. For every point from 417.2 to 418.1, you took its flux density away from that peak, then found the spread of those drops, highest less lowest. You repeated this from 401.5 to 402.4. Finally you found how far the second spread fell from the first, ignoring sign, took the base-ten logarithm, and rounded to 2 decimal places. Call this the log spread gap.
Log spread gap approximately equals 0.41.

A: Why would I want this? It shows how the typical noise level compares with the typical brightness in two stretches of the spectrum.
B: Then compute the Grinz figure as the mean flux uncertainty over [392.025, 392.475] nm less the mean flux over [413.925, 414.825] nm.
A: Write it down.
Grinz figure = -17.8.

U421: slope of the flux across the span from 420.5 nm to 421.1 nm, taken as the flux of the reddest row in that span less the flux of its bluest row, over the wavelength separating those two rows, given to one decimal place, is -5.1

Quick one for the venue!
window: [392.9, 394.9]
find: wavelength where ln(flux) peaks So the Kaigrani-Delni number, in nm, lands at 393.30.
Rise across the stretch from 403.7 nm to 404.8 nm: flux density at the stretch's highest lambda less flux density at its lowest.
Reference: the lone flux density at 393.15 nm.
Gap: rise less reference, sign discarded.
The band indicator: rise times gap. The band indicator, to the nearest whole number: -2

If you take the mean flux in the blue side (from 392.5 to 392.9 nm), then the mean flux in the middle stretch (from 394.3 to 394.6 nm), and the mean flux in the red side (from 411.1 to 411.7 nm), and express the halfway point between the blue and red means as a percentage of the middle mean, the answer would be 102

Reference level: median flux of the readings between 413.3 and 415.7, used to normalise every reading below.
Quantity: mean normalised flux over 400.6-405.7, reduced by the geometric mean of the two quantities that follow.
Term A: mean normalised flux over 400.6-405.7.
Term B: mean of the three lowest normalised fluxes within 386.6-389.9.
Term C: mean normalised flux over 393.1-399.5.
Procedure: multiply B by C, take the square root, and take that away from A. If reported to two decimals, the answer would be -0.10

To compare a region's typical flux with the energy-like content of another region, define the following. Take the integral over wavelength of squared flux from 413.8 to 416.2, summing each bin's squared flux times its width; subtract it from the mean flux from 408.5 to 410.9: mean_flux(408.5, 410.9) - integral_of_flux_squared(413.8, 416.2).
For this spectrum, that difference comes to -842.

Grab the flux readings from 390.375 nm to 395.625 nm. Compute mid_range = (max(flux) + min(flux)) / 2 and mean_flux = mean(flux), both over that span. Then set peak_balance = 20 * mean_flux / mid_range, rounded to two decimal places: 20.54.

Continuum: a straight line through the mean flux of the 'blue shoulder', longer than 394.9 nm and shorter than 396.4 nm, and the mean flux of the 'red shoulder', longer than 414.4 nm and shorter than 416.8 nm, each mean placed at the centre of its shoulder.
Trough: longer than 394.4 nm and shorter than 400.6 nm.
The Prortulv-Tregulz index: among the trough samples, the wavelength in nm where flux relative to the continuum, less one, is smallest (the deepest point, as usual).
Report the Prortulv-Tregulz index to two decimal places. 399.30 nm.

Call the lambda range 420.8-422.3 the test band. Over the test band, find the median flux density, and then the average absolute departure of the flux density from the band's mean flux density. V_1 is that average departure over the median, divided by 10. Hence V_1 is 0.0068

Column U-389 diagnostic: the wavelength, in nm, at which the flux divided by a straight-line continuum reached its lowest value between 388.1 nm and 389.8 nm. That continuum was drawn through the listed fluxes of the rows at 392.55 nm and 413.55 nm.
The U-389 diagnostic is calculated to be 388.20 nm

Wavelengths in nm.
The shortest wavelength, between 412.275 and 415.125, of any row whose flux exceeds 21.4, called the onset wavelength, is 412.50 nm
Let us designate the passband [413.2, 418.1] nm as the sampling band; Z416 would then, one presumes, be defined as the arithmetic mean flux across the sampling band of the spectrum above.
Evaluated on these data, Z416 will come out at 19.5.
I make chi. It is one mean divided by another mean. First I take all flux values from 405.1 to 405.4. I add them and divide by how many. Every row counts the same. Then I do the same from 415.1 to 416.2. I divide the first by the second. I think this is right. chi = 1.01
